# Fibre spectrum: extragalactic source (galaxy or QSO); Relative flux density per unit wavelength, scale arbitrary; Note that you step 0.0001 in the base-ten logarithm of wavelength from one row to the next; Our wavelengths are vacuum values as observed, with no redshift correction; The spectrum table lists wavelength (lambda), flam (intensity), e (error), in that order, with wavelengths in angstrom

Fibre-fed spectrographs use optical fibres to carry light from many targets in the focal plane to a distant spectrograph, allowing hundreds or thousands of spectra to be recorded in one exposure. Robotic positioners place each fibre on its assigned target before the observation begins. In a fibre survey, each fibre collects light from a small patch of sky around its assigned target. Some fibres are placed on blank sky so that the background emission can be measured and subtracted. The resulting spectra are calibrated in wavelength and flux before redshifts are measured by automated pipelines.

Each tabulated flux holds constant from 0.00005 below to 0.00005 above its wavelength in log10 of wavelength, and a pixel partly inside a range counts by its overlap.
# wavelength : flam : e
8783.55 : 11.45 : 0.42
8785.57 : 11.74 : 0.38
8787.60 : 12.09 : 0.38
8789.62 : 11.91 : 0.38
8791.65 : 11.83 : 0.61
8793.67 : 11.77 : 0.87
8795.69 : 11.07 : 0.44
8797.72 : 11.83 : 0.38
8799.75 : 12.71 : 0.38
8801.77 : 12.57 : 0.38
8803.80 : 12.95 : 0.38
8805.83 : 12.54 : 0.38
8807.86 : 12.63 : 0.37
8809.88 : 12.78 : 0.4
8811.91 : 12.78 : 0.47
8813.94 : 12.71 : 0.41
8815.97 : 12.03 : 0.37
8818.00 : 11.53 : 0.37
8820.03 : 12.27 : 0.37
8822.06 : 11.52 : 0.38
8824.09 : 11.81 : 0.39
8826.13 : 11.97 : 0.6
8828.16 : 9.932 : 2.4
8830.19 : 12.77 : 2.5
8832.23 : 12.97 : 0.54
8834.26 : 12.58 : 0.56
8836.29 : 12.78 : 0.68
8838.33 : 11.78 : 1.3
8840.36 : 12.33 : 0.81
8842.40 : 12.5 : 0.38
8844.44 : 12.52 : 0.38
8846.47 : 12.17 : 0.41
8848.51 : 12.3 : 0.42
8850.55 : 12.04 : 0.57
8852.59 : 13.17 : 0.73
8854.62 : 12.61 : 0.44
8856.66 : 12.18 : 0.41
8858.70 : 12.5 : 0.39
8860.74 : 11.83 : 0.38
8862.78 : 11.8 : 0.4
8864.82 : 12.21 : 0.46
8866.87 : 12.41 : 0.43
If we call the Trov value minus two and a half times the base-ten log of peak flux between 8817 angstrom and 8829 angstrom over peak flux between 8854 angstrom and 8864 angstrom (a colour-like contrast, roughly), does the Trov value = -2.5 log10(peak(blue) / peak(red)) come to 0.0297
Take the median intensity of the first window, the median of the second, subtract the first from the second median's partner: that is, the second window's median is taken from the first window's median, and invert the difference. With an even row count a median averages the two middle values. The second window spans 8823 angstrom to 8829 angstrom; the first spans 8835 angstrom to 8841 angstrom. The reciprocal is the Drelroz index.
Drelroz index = 1.9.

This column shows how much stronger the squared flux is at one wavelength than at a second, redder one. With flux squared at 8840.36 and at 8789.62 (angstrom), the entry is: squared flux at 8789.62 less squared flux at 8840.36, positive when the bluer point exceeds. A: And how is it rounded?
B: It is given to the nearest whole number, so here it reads -10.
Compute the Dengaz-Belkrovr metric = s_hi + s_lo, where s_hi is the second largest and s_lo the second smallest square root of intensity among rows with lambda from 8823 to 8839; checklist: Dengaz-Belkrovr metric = 7.01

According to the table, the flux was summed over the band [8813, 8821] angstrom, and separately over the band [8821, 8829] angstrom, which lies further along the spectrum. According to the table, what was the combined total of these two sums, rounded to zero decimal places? 94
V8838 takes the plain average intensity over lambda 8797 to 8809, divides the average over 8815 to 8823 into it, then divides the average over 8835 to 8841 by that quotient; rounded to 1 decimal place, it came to 11.6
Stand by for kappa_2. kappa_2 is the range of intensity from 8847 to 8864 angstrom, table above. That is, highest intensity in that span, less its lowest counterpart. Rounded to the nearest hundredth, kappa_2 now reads 1.37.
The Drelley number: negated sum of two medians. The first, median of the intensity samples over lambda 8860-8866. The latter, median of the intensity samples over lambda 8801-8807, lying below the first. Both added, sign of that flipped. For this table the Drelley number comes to -24.4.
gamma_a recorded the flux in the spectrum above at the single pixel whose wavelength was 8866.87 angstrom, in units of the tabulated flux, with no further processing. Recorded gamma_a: 12.41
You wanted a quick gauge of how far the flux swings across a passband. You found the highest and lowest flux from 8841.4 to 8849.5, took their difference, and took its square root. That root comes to 0.59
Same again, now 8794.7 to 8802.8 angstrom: 1.28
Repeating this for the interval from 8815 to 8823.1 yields 0.87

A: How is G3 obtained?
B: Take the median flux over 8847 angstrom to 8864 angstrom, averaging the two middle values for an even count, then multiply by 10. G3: 122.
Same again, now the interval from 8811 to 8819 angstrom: 124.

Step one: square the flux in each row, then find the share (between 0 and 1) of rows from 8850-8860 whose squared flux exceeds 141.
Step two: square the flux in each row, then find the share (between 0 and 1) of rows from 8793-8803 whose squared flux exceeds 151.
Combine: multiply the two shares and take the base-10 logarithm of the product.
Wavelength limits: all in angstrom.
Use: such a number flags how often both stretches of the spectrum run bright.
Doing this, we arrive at -0.40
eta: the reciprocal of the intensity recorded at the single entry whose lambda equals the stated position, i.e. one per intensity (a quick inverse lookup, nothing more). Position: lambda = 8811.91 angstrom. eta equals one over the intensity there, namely 0.078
